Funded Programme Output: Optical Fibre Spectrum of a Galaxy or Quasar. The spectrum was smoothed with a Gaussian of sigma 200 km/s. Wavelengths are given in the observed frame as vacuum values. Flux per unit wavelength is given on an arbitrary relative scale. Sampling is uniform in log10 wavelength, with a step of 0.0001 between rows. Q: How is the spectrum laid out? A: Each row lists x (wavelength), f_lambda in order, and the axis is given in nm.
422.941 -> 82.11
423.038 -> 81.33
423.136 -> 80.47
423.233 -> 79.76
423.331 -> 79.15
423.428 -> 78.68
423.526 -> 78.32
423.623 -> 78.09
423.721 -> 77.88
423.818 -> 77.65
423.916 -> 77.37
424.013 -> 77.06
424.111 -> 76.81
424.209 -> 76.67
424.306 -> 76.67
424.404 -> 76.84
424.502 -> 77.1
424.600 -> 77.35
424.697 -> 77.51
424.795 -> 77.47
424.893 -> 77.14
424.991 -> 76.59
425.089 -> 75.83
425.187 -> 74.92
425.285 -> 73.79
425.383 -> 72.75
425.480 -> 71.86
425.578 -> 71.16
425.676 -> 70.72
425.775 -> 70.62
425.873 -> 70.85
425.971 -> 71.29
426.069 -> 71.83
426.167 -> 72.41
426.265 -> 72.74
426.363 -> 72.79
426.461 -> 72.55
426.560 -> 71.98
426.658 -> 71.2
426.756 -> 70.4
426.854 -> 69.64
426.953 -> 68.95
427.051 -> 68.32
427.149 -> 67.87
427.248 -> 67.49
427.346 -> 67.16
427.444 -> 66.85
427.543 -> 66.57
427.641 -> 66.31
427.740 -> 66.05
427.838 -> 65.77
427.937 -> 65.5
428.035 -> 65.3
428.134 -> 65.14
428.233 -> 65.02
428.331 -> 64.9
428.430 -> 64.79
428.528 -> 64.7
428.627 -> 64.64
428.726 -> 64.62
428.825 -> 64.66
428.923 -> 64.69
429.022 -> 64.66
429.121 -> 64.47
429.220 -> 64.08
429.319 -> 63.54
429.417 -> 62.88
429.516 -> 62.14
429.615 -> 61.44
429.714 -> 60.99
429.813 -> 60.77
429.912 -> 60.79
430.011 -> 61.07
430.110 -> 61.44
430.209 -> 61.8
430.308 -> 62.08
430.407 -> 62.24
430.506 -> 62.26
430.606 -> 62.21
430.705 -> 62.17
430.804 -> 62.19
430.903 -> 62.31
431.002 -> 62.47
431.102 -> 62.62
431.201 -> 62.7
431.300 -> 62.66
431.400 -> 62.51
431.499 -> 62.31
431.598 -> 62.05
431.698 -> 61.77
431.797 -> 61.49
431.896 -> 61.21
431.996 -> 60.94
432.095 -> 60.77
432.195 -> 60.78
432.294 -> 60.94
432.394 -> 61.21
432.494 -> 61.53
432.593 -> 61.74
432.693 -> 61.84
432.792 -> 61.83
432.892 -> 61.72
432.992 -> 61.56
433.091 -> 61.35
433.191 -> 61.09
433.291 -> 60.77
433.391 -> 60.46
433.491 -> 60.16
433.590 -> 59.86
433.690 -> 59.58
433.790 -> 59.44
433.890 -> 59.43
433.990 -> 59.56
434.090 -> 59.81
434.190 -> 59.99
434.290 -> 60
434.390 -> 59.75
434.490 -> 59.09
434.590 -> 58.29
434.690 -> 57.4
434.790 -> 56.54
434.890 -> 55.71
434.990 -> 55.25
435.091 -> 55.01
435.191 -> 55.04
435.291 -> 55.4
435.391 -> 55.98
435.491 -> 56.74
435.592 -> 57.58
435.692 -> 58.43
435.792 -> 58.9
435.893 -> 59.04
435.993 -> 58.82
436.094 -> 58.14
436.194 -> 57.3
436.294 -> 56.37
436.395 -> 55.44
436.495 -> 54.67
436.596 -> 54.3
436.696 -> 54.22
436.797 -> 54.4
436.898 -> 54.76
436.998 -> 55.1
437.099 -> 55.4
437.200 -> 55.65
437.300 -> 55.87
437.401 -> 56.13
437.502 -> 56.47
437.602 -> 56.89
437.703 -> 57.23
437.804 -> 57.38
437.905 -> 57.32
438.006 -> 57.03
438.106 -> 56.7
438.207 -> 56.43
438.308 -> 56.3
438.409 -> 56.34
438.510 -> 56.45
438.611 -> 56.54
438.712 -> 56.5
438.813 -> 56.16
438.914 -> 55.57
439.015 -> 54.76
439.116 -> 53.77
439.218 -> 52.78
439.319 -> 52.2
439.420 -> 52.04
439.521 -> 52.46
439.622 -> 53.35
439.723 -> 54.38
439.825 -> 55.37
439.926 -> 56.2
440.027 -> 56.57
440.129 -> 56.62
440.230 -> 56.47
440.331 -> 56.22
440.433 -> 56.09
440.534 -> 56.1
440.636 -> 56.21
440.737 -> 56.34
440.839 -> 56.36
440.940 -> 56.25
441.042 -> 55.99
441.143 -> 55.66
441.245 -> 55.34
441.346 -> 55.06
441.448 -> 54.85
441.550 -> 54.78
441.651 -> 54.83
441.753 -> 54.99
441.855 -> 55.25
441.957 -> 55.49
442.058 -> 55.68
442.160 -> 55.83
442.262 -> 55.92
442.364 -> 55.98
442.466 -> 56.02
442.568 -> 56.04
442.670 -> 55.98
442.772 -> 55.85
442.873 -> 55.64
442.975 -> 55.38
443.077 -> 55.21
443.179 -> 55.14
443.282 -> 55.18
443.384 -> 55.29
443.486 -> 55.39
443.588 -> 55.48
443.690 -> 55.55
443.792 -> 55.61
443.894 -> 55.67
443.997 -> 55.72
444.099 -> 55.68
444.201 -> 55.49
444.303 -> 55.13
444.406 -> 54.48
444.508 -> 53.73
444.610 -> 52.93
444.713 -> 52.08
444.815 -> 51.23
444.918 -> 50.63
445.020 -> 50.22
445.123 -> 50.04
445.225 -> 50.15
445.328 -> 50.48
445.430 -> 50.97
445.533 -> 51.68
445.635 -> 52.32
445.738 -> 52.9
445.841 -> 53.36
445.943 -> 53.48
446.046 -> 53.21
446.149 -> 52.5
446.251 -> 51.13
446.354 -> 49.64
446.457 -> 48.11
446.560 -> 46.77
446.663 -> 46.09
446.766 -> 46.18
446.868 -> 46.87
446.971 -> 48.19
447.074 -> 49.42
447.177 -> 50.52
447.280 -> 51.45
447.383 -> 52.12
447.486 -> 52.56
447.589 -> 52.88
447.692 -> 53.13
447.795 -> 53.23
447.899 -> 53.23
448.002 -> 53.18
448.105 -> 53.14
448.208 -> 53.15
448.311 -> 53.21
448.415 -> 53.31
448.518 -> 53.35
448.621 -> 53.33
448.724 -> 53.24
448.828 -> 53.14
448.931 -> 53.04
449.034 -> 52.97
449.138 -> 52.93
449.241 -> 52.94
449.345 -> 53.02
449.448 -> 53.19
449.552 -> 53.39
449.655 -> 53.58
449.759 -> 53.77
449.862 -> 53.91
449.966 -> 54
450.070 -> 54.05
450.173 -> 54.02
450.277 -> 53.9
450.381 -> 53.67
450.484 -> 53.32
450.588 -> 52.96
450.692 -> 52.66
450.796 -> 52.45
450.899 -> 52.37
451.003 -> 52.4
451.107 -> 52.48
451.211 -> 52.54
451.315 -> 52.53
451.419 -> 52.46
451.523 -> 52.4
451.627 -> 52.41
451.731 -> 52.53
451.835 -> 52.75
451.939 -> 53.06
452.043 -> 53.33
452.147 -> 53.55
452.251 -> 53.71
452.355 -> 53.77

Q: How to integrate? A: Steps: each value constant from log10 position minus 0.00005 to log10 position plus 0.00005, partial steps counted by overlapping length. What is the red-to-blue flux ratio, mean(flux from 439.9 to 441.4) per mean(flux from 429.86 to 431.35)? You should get 0.90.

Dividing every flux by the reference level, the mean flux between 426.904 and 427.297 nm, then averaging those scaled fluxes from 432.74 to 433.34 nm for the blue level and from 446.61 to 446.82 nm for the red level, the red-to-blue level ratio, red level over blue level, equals 0.75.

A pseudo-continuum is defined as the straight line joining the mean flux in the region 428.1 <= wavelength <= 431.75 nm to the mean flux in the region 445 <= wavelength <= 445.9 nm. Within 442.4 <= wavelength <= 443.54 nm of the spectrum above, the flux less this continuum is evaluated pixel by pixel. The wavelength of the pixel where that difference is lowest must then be 443.077 nm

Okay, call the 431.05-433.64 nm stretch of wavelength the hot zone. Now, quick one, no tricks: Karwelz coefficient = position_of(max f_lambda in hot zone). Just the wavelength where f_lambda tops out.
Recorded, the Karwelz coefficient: 431.201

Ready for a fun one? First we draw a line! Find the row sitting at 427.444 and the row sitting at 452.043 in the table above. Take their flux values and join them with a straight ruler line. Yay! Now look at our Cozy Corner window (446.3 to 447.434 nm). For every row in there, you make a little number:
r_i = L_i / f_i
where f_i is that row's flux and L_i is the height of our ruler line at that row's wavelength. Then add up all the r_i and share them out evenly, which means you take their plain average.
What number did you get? 1.156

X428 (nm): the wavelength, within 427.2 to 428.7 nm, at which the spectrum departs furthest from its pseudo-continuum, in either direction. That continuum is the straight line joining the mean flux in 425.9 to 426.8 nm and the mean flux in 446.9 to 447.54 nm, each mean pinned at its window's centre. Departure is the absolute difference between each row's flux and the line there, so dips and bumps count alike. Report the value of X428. 428.430 nm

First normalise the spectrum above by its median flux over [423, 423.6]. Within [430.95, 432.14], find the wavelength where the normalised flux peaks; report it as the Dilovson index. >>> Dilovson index 431.201 nm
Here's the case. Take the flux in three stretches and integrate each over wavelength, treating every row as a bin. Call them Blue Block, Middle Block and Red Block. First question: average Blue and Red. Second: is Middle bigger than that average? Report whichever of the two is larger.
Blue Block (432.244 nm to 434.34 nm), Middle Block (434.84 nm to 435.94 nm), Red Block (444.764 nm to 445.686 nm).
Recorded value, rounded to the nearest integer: 87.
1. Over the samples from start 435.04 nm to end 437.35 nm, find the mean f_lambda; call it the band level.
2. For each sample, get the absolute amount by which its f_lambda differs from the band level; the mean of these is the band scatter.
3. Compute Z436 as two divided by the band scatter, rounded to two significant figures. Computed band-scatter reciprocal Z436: 1.5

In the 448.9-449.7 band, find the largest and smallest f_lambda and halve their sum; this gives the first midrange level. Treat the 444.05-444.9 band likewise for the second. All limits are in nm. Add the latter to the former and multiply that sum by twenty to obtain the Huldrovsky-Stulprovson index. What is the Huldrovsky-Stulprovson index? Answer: 2134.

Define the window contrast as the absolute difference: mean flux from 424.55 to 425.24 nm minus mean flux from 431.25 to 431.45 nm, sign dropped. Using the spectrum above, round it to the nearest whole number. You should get 14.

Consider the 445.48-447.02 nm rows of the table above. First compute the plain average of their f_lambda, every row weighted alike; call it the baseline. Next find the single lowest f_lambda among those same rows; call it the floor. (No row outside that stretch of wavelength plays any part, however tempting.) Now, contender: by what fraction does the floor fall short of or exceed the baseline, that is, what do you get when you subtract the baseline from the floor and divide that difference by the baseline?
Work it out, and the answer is -0.081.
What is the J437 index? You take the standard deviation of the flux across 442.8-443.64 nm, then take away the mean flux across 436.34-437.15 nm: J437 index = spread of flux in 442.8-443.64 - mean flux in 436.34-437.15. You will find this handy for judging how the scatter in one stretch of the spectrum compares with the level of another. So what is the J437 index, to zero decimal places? -55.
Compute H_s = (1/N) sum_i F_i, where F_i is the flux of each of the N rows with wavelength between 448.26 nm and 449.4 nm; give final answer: 53.1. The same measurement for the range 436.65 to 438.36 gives 56.1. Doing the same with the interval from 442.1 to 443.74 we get 55.6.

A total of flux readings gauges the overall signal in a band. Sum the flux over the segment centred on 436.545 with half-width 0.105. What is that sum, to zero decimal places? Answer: 109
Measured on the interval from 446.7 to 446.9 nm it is 93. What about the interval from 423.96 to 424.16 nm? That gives 154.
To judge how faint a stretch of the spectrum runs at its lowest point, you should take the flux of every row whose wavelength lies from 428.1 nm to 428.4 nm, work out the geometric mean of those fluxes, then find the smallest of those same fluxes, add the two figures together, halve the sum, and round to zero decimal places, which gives 65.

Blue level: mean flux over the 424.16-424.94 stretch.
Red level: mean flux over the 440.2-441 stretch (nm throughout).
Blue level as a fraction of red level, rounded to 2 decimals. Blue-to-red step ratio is 1.37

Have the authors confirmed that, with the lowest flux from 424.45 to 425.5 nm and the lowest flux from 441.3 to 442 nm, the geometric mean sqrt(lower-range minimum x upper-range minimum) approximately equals 62.7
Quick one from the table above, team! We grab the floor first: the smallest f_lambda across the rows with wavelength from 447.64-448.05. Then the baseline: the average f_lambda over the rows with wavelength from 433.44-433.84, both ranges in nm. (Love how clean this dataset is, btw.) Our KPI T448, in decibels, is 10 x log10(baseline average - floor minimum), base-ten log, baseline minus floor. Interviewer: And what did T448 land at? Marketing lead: 8.2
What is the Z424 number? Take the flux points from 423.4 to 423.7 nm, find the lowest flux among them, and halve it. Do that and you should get 39.0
